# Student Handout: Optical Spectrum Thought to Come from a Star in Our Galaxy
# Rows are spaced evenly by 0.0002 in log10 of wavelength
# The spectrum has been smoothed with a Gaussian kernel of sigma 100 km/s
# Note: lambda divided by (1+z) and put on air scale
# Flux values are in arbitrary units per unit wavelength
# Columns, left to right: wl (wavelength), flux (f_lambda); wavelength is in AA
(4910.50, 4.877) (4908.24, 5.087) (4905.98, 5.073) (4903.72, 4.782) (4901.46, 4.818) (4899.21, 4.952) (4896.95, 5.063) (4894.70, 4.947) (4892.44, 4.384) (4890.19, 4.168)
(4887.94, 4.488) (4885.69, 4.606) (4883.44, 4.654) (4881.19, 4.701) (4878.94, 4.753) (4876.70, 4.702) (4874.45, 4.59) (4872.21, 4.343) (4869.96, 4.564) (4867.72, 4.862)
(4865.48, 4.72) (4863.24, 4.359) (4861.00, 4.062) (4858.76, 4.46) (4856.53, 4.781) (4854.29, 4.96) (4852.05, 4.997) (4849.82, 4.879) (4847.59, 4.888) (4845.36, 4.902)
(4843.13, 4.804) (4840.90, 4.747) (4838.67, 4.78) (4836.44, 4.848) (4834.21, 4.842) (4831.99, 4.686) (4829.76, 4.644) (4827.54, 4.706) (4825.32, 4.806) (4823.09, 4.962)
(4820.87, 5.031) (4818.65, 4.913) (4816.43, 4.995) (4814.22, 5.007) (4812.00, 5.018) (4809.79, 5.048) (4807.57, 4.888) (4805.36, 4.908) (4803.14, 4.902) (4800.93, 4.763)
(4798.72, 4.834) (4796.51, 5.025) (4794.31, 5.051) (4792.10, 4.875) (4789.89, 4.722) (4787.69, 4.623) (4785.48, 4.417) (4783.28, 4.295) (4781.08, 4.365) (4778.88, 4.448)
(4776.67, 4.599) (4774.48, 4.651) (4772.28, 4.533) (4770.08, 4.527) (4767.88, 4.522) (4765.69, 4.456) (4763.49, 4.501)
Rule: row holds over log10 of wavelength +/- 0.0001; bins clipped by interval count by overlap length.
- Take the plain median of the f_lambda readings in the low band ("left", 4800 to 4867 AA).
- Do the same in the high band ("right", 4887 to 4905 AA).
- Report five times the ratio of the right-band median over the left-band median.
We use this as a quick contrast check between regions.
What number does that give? 4.93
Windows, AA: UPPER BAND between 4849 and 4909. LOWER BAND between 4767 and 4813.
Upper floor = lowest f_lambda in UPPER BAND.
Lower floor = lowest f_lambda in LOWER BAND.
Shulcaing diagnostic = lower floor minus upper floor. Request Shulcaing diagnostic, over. 0.23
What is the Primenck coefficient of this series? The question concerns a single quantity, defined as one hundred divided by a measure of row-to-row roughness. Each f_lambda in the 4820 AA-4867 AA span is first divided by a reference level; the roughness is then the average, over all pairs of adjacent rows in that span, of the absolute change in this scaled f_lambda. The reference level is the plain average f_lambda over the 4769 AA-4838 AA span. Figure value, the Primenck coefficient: 3698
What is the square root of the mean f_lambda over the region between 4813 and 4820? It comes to 2.23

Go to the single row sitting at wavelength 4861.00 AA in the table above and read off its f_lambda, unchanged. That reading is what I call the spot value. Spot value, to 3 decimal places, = 4.062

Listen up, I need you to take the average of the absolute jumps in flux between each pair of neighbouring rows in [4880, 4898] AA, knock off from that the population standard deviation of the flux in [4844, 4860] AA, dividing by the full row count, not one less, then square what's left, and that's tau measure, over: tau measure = 0.0014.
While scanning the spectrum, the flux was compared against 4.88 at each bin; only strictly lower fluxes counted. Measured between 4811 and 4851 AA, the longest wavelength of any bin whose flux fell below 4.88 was 4849.82 AA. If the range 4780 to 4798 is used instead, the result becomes 4792.10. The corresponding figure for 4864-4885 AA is 4883.44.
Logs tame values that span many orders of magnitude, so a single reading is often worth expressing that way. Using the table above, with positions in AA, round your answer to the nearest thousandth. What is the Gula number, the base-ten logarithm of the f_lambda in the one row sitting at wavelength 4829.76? 0.667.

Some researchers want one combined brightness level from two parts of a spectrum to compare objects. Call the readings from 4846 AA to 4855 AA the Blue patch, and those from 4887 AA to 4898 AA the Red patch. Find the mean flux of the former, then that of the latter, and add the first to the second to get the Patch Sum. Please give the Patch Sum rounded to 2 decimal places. 9.54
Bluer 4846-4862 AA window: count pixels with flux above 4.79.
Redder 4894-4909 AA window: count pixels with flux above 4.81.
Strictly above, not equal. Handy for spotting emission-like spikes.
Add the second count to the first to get 10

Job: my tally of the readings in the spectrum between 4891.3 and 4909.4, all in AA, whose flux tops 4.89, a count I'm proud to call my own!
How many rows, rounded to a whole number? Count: 5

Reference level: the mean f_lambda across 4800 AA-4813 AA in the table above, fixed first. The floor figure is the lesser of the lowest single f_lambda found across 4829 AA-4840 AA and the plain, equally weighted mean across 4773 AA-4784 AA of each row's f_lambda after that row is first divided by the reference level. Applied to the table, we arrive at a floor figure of 0.91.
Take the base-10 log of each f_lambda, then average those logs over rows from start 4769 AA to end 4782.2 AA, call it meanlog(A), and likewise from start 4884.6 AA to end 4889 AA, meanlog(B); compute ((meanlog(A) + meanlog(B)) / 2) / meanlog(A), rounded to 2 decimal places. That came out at 1.00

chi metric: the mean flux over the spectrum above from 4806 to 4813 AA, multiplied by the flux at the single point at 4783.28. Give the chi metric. 21.4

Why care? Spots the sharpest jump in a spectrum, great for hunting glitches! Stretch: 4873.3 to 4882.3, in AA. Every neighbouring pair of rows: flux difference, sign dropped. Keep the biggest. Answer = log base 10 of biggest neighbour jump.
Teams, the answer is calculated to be -0.95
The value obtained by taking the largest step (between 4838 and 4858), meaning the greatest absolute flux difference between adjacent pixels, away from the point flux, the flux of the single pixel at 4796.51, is 4.85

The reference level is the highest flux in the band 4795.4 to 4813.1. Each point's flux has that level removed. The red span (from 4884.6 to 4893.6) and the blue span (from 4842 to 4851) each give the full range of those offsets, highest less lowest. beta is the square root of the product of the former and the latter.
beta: 0.21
